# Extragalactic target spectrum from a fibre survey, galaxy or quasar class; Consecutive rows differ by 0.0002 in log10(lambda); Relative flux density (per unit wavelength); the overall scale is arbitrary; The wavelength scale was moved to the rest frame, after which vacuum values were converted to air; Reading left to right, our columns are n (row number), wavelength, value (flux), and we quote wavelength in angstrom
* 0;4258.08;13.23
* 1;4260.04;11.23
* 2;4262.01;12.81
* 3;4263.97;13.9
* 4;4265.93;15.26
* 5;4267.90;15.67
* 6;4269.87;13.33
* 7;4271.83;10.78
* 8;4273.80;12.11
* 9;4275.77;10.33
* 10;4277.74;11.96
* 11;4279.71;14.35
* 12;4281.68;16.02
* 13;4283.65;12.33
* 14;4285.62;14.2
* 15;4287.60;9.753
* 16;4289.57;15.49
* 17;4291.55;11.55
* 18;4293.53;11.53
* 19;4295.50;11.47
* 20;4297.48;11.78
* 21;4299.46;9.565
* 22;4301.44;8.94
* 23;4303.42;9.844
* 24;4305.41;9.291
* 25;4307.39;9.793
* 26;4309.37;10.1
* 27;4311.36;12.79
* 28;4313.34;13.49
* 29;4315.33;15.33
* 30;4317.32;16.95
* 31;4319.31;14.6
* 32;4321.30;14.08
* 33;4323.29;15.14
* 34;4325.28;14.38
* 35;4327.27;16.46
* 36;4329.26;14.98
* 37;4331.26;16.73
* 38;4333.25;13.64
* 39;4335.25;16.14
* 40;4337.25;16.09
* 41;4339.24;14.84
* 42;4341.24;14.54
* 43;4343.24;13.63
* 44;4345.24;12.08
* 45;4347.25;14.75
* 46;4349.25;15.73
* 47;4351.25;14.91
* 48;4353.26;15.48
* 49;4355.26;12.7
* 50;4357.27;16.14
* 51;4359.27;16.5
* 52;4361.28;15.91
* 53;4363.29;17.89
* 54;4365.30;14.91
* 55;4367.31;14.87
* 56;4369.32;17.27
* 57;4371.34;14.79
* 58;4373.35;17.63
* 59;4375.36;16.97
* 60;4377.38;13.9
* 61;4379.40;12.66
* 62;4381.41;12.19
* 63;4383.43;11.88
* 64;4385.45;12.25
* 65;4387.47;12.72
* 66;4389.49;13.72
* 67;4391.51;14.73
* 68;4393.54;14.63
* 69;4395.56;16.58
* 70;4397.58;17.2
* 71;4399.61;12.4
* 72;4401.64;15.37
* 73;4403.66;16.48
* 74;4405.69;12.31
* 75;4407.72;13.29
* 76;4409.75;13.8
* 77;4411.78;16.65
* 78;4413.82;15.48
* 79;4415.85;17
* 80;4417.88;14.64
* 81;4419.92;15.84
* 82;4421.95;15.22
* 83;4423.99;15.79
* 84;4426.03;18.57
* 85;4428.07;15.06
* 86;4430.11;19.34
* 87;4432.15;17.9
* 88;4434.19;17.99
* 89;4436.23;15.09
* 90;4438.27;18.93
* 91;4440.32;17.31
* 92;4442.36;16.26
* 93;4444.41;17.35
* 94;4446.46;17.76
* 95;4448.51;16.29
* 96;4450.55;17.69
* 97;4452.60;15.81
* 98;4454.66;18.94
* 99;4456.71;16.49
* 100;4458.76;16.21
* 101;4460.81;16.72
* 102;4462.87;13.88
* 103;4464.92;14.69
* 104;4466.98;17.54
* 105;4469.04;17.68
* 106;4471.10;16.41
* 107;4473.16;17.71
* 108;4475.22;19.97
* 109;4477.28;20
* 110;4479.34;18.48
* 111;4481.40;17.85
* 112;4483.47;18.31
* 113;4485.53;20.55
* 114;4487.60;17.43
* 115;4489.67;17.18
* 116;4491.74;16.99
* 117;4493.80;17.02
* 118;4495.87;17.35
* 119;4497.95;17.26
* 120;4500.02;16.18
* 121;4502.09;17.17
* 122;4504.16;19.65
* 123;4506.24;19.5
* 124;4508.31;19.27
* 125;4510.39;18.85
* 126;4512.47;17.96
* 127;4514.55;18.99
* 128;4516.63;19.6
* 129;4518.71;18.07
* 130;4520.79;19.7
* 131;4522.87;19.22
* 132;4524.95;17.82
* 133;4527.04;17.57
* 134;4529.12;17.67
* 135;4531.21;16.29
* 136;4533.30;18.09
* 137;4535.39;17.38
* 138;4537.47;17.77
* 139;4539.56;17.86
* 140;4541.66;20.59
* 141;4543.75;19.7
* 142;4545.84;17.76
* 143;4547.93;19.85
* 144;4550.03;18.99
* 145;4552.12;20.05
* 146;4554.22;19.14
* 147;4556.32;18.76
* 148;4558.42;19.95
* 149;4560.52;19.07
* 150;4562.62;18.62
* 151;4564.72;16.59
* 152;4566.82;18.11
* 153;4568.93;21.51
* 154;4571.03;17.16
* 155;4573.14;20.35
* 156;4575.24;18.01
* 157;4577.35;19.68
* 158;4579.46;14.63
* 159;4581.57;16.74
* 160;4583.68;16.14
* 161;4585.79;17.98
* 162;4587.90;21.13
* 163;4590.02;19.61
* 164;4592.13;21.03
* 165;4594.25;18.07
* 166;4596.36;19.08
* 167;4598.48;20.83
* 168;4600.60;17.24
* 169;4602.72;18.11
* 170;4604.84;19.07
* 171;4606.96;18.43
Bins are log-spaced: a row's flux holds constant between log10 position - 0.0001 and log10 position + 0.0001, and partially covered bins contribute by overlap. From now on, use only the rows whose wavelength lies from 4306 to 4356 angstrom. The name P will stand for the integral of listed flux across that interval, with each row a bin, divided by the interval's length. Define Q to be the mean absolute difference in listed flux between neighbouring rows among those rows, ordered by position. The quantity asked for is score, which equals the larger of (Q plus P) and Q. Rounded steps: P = 14.3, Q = 1.4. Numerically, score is 15.8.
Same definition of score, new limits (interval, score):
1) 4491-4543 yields 19.0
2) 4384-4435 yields 17.1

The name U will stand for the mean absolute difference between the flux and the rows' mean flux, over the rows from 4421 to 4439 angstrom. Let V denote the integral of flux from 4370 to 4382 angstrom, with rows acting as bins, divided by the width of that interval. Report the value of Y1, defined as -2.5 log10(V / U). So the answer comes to -2.41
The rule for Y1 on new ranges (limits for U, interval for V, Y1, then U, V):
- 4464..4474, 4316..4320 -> -2.99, 1.0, 16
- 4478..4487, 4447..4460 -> -3.22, 0.9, 17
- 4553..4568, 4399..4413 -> -3.26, 0.7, 14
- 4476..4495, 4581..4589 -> -3.13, 1.0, 18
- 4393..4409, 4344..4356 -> -2.36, 1.6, 14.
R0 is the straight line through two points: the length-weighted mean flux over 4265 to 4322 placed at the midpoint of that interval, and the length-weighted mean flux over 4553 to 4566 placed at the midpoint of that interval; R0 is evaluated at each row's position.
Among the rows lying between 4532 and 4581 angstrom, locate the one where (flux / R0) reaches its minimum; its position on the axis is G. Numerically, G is 4579.46 angstrom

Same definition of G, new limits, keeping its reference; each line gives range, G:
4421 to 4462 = 4436.23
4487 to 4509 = 4500.02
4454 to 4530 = 4462.87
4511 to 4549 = 4531.21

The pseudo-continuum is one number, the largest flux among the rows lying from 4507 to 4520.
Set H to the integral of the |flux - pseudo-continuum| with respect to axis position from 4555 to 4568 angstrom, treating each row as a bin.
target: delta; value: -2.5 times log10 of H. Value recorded -3.0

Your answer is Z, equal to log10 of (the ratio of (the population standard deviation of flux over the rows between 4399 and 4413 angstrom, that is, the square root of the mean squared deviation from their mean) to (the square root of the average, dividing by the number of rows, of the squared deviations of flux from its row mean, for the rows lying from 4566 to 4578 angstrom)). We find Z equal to 0.05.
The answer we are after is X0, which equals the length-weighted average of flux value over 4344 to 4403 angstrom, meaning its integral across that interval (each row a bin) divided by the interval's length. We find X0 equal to 15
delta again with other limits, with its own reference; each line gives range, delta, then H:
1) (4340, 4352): -4.5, 64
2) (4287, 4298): -4.8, 84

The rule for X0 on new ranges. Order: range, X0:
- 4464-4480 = 18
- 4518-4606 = 19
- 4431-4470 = 17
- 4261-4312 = 12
